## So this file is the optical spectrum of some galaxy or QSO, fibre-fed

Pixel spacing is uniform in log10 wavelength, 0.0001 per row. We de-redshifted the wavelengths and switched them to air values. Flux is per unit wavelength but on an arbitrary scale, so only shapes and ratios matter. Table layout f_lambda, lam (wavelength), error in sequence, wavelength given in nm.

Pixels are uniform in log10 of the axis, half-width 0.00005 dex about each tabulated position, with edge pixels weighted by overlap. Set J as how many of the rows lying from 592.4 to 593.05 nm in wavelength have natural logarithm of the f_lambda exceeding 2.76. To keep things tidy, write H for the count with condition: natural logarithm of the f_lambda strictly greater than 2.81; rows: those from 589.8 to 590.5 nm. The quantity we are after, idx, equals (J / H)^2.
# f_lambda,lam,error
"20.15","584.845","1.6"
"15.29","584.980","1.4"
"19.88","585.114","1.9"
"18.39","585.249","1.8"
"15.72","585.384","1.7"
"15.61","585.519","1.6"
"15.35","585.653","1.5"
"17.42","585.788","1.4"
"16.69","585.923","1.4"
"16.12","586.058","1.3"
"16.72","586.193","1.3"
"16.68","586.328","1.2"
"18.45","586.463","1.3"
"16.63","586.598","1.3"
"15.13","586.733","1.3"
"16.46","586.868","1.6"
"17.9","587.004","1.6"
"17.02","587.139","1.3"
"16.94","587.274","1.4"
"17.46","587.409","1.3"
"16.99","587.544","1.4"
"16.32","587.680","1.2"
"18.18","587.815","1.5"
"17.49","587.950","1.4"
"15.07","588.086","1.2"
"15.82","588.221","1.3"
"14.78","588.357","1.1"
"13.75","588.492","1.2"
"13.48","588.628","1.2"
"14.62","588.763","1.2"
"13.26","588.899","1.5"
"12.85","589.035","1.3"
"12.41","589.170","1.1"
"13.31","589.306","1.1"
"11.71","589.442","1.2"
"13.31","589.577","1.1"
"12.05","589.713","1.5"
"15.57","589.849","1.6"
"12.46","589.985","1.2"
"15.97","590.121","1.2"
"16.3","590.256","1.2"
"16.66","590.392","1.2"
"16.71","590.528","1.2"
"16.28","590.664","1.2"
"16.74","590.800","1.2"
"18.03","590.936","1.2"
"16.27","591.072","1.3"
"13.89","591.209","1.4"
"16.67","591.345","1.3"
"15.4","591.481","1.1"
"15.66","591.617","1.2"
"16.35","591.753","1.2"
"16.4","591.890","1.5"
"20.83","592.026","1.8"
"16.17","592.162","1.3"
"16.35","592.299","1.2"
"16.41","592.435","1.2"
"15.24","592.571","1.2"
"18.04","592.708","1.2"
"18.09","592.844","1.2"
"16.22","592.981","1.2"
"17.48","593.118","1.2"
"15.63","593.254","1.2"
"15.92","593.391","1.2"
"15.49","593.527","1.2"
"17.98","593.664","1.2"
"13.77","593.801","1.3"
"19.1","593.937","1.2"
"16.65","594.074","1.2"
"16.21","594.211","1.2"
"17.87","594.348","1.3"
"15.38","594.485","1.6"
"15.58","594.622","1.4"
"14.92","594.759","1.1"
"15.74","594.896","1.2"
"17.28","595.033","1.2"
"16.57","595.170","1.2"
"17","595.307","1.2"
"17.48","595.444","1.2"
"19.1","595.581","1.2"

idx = 16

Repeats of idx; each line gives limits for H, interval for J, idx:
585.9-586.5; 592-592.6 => 1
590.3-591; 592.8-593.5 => 1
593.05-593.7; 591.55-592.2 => 4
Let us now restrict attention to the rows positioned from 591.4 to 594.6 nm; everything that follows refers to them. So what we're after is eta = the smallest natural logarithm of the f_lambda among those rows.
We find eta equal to 2.62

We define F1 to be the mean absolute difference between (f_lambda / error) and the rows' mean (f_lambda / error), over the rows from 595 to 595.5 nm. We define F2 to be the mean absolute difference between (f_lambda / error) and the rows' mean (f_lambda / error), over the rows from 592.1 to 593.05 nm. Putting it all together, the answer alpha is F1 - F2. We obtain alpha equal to -0.51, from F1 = 0.25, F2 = 0.76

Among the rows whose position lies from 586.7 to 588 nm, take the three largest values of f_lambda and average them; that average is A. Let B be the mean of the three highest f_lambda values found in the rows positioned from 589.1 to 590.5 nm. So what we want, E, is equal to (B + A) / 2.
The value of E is 17.1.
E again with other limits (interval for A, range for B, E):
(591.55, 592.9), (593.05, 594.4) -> 18.7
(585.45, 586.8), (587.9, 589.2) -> 16.8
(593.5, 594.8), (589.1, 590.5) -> 17.3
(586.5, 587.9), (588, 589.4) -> 16.5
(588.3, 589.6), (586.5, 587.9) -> 16.1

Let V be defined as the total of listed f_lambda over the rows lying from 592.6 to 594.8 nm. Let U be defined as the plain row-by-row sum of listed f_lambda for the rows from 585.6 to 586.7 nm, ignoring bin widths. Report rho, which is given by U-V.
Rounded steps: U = 134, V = 264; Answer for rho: -130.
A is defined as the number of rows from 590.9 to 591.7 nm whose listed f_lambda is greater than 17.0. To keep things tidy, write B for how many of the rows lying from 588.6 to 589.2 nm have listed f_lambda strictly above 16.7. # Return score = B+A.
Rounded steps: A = 1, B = 0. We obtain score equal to 1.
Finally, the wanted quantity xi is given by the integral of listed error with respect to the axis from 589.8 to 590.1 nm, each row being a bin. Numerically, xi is 0.41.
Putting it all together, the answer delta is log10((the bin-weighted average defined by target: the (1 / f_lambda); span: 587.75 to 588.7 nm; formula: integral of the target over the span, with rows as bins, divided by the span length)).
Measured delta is -1.19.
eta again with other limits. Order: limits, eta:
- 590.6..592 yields 2.63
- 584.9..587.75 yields 2.72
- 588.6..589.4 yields 2.52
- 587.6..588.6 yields 2.62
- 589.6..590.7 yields 2.49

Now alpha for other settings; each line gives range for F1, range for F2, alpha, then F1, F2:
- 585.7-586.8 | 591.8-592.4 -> -0.22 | 0.67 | 0.89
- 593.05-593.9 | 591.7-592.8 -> 0.01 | 1.05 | 1.04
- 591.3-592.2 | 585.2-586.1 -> -0.33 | 0.85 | 1.17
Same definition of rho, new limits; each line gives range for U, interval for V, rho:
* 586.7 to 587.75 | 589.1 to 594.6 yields -503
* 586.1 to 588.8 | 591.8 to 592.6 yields 224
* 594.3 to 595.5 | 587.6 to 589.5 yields -55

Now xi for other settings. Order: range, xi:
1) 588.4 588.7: 0.36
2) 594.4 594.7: 0.44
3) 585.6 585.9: 0.43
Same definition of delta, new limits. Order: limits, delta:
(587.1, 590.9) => -1.17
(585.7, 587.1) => -1.22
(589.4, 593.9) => -1.20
